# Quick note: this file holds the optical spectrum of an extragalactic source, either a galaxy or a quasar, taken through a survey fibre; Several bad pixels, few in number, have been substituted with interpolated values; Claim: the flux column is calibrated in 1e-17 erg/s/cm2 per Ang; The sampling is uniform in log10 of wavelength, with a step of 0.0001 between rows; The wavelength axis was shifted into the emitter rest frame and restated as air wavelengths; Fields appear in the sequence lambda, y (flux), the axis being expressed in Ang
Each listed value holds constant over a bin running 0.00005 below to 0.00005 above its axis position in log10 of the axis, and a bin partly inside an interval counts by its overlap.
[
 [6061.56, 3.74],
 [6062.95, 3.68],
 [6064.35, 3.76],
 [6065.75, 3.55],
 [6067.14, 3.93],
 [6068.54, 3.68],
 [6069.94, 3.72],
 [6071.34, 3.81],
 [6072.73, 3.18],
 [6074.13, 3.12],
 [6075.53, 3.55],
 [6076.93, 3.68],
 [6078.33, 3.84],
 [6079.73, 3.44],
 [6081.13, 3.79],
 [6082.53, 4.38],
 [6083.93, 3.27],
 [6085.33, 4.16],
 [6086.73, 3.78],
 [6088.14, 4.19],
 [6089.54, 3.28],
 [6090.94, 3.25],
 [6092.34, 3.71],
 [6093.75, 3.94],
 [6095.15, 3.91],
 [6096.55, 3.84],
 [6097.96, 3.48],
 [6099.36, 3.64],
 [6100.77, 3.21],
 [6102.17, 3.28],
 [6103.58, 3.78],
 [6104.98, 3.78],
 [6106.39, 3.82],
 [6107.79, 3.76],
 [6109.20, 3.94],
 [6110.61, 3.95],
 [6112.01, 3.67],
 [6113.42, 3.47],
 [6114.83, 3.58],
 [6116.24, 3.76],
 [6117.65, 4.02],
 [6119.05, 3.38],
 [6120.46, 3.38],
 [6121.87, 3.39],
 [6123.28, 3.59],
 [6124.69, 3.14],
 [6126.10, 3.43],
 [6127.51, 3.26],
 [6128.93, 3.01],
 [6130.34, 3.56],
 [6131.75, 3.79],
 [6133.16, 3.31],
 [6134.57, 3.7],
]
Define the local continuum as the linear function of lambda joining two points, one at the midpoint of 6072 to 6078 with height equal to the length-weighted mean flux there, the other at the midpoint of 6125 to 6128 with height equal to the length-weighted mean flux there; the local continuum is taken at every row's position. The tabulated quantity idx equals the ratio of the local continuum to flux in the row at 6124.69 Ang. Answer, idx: 1.06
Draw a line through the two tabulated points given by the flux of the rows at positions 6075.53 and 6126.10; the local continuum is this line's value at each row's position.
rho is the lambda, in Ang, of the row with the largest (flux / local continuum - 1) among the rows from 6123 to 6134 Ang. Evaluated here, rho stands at 6131.75 Ang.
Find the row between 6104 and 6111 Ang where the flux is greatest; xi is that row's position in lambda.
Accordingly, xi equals 6110.61 Ang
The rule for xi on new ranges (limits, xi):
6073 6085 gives 6082.53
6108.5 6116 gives 6110.61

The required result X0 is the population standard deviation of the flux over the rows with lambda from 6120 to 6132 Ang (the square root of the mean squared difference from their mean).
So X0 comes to 0.225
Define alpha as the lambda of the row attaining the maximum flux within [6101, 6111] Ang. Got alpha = 6110.61 Ang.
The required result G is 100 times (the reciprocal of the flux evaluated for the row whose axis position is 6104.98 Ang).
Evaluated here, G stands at 26.5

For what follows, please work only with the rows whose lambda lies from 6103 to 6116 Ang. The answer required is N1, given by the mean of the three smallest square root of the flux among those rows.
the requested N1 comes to 1.89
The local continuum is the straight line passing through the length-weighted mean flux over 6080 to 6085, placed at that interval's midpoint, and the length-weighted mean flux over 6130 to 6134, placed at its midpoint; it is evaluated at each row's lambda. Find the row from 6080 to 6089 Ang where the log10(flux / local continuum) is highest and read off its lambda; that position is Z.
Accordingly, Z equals 6082.53 Ang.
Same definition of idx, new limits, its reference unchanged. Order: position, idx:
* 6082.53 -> 0.78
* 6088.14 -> 0.81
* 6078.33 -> 0.89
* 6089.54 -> 1.03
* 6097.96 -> 0.97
